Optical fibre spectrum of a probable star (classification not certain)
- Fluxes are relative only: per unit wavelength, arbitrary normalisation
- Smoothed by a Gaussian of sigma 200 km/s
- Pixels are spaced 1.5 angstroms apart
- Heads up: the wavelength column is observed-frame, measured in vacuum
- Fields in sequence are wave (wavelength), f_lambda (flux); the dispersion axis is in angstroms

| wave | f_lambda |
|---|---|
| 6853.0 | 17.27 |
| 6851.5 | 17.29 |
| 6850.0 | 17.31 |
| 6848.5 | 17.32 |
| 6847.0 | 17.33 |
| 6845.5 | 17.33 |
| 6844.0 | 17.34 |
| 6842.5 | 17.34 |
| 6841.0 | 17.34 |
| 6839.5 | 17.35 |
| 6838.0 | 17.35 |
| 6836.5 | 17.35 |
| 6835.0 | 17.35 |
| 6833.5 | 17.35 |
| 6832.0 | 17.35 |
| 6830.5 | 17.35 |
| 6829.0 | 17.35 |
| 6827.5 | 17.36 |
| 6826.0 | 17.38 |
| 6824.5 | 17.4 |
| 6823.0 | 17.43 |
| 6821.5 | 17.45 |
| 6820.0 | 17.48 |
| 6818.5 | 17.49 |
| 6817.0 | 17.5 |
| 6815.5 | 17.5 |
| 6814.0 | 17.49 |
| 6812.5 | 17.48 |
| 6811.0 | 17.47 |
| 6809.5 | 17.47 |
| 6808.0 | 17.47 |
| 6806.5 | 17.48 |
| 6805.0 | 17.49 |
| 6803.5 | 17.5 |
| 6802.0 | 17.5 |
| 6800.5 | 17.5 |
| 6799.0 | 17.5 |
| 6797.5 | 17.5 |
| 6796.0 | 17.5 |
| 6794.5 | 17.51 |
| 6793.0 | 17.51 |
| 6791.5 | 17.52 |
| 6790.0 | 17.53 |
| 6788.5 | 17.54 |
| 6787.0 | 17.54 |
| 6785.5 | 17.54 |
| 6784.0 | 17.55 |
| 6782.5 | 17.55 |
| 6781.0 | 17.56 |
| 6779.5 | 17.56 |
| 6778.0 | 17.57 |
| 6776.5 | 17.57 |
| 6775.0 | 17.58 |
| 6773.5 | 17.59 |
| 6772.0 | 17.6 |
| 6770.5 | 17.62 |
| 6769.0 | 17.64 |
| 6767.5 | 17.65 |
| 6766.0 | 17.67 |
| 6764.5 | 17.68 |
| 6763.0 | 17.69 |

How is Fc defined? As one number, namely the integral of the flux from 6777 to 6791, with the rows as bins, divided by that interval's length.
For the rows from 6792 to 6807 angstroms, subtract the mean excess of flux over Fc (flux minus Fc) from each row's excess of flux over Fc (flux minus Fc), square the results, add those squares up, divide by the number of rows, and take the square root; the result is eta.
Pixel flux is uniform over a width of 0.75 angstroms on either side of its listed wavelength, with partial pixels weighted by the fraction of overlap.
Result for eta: 0.008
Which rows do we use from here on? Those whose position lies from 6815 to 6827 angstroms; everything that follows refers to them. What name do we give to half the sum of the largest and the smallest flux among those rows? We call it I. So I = 17.4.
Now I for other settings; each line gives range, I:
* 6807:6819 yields 17.5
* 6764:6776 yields 17.6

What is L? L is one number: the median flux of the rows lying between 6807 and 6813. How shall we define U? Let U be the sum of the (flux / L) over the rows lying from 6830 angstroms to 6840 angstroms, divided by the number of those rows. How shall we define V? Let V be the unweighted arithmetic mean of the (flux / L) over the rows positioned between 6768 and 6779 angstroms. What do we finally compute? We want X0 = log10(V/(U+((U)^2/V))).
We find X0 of -0.292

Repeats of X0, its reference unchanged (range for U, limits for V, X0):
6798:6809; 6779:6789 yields -0.299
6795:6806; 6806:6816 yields -0.302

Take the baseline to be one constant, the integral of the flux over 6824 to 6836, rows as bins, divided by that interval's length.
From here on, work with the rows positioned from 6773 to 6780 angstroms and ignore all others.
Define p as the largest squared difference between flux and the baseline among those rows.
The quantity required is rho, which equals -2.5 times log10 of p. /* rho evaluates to 3.2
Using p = 0.053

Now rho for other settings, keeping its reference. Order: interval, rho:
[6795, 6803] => 4.3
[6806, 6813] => 4.6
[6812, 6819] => 4.3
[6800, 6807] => 4.3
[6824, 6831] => 7.0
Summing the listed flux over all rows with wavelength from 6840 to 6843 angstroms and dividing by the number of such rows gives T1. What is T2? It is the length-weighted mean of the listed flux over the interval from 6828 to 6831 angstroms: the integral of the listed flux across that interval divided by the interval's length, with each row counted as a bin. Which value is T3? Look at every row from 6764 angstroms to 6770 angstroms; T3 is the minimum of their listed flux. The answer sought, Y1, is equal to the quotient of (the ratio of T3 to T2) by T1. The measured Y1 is 0.0586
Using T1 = 17.3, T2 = 17.35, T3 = 17.64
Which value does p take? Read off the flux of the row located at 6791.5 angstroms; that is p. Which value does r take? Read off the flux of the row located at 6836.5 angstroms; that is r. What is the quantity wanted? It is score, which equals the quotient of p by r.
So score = 1.01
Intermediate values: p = 17.52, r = 17.35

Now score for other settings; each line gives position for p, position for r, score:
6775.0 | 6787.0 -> 1.00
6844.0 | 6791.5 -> 0.99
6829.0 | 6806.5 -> 0.99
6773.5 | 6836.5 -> 1.01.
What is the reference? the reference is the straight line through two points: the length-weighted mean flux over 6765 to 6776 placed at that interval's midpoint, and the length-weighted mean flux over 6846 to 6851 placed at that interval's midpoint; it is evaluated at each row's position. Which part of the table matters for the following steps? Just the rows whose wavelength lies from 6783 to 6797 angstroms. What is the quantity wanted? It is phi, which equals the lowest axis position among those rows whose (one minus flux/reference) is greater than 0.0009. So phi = 6784.0 angstroms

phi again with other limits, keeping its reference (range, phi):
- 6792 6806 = 6793.0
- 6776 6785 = 6776.5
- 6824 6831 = 6826.0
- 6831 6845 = 6832.0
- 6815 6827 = 6826.0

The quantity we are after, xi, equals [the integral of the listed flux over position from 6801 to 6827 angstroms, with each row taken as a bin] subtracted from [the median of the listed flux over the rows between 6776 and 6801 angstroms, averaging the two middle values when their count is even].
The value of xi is -437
